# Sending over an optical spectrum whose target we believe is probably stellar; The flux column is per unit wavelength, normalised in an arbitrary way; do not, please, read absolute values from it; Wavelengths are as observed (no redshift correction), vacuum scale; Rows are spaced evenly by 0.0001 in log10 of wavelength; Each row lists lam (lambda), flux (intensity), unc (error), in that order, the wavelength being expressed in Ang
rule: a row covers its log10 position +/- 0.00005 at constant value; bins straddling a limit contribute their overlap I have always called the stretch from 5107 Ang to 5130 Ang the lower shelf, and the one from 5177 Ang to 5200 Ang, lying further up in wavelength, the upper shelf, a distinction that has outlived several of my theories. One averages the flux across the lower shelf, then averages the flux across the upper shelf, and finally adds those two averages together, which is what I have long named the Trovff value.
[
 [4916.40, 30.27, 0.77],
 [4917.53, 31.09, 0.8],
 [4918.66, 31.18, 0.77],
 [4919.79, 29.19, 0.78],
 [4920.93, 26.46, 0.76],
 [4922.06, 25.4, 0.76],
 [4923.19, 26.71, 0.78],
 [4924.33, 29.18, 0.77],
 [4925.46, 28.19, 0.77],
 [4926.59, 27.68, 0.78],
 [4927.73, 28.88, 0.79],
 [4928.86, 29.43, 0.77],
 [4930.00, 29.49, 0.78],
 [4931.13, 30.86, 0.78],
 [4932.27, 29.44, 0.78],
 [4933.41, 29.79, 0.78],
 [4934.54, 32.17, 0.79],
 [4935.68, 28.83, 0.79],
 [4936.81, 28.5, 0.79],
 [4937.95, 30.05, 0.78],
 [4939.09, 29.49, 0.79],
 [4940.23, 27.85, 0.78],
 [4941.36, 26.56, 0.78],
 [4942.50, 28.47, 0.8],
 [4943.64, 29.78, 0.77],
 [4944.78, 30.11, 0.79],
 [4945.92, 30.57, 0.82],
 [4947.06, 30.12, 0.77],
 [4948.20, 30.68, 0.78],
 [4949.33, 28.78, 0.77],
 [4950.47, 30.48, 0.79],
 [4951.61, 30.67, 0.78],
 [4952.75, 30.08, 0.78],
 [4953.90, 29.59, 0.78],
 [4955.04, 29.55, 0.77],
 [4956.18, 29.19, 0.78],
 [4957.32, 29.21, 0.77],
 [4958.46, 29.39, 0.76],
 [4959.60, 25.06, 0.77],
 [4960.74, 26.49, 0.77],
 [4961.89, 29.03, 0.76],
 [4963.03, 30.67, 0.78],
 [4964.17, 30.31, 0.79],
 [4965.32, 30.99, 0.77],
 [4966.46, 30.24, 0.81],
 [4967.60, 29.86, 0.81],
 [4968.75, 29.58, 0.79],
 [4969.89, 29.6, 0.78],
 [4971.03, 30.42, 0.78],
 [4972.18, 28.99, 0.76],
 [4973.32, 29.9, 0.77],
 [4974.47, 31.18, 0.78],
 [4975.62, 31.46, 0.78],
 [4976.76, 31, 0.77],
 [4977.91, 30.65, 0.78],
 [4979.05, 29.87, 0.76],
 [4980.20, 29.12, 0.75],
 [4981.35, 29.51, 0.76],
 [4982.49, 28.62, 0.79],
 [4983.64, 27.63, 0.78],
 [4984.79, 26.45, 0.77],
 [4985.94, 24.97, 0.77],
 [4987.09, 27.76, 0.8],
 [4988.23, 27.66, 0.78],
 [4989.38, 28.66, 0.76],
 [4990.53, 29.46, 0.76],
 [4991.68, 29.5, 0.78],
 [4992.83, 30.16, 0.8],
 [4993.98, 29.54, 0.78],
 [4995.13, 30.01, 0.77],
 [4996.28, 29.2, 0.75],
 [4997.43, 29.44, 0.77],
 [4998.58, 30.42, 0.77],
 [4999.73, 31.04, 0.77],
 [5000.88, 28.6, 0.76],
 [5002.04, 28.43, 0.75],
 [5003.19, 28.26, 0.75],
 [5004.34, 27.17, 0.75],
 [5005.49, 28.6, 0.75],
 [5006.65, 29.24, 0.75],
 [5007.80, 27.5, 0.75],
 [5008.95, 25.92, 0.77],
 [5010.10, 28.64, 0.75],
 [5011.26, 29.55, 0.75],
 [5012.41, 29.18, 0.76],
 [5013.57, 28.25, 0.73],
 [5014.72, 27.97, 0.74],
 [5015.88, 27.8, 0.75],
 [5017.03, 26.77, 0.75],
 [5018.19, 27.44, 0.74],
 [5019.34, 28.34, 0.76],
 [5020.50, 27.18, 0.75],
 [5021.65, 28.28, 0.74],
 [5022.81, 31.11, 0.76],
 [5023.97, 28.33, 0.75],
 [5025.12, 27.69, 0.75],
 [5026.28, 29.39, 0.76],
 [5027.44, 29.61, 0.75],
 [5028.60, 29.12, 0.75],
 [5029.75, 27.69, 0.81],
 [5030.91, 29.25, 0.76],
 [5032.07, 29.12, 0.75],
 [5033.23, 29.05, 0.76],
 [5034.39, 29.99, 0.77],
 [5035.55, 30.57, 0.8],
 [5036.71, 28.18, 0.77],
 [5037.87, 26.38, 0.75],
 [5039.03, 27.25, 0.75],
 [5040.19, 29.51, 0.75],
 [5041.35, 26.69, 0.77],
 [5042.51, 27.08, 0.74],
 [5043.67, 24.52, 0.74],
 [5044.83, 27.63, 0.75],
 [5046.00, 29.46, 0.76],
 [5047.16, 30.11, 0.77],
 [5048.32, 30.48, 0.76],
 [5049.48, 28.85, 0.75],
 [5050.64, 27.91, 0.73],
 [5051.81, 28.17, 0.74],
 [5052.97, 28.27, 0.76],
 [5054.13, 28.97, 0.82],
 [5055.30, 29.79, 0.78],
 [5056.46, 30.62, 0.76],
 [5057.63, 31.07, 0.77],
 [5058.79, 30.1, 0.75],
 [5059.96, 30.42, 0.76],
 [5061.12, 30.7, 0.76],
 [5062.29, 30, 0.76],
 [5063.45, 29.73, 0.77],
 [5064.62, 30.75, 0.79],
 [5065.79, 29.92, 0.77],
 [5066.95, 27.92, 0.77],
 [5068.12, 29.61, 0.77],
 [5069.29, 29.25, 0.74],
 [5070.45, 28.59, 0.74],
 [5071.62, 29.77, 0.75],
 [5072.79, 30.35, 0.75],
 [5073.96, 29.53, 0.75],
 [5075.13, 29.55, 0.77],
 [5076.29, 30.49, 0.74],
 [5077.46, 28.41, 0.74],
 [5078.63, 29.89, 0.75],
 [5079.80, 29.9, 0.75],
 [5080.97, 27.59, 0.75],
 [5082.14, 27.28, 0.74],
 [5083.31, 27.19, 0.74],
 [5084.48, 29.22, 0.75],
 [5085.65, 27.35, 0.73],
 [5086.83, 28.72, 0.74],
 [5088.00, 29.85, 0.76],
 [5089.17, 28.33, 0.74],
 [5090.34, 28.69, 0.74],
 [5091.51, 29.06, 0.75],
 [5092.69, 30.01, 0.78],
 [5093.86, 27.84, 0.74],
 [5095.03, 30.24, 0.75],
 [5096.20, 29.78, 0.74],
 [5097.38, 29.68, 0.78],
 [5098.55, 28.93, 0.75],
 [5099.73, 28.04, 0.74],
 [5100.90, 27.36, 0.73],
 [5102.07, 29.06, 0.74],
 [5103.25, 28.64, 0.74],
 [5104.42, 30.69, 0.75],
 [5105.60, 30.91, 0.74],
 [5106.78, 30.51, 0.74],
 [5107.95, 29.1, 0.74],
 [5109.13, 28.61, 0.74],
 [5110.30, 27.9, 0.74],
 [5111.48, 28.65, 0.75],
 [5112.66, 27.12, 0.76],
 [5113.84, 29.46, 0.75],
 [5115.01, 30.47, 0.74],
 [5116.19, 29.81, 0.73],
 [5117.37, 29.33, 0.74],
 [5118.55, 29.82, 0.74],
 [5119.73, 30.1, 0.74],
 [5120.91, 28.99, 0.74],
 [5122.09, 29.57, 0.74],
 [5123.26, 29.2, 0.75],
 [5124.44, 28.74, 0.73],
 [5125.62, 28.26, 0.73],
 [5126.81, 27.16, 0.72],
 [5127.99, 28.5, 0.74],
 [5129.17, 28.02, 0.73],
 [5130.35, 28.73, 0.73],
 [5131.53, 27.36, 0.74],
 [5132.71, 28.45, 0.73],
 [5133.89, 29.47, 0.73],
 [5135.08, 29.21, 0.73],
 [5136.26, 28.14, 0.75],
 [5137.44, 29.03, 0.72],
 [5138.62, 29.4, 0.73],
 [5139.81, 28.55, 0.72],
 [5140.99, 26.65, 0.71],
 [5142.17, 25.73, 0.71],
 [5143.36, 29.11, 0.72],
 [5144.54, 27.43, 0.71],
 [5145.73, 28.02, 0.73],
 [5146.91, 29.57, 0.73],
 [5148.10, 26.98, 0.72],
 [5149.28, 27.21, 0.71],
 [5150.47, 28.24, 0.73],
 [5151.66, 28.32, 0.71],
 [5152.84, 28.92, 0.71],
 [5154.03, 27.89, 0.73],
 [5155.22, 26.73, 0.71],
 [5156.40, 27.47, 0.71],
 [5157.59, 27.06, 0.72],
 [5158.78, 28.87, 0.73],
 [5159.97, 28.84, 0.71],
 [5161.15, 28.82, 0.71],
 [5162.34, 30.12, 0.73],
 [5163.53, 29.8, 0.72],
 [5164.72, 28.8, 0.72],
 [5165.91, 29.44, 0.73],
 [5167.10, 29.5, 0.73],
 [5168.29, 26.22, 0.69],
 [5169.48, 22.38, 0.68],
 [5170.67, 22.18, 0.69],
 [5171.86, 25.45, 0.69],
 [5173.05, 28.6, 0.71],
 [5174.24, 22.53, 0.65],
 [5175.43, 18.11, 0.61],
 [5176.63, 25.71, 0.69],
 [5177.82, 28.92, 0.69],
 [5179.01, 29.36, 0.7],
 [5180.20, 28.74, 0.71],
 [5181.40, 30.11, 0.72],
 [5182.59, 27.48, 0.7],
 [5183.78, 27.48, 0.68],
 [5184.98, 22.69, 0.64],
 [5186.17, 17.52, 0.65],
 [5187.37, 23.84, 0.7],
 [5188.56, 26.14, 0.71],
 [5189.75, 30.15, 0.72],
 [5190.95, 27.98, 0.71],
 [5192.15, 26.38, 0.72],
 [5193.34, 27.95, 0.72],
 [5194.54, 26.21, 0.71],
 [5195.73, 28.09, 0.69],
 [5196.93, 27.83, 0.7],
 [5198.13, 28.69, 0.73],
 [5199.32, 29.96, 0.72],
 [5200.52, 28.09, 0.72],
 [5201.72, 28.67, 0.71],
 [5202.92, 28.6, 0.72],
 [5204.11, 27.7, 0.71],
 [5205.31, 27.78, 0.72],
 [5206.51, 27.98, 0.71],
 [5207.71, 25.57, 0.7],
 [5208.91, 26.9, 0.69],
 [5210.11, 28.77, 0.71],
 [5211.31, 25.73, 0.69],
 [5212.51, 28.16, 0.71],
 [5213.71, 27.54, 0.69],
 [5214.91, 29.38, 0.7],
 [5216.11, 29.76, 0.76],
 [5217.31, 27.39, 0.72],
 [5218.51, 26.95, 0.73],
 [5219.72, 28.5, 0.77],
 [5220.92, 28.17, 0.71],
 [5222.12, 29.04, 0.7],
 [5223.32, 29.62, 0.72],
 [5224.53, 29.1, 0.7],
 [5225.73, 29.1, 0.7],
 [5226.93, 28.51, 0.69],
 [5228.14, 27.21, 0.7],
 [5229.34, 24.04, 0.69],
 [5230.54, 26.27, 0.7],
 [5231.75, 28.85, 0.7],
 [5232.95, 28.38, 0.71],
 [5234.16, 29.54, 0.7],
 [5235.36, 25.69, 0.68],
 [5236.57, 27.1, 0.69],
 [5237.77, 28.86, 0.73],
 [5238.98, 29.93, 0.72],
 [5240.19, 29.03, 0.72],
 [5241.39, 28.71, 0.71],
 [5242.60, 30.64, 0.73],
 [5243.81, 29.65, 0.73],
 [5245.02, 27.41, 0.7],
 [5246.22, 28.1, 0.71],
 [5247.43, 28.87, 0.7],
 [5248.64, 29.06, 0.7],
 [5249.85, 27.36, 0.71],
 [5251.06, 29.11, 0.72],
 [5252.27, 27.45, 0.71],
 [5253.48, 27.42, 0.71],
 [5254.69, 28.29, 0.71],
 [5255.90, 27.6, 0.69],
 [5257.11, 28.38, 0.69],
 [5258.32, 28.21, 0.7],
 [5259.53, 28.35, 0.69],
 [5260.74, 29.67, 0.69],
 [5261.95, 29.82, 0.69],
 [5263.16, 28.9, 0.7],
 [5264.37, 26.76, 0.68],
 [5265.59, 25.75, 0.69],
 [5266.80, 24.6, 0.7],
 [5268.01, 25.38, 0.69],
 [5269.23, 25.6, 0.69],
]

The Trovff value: 56.0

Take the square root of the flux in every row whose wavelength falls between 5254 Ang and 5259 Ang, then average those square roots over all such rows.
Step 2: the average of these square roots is 5.30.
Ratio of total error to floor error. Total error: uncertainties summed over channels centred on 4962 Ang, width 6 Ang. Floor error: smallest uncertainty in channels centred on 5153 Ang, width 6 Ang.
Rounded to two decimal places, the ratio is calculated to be 5.45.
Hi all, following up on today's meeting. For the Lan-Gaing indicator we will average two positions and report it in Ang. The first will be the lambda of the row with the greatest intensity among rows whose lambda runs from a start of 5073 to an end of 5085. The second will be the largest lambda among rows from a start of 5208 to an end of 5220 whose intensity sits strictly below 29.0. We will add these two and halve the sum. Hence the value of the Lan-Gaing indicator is 5148.0 Ang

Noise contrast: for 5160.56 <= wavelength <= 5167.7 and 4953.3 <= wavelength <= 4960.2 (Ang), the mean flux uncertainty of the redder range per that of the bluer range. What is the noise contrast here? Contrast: 0.94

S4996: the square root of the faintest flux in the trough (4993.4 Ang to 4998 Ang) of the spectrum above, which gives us 5.40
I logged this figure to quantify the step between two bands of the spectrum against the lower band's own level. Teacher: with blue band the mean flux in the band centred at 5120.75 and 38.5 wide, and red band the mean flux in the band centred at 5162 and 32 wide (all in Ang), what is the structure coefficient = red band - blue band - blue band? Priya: -30.9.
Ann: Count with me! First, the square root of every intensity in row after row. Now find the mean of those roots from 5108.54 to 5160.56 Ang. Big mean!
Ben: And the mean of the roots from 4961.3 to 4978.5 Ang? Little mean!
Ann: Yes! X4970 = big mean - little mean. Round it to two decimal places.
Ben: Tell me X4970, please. -0.17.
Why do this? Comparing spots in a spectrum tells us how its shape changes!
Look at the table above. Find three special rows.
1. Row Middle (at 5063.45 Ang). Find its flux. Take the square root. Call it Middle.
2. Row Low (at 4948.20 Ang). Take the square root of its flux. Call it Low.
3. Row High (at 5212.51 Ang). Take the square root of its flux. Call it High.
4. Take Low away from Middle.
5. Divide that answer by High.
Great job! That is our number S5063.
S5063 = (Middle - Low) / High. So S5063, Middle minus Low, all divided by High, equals -0.02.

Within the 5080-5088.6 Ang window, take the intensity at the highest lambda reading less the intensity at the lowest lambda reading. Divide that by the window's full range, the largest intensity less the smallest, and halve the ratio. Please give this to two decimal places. 0.42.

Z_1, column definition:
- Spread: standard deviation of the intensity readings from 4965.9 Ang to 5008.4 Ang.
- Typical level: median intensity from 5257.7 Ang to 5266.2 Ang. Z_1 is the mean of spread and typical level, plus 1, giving 15.9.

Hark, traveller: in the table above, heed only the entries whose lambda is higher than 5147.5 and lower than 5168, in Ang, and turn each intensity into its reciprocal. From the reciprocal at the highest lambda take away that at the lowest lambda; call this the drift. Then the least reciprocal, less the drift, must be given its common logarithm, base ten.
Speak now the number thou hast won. -1.44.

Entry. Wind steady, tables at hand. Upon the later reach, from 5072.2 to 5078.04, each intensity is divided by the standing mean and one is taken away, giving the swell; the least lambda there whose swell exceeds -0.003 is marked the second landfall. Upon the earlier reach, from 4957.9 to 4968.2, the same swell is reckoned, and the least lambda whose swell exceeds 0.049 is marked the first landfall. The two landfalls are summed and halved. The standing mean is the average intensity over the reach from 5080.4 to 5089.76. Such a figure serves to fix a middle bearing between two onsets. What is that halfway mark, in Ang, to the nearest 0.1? 5017.9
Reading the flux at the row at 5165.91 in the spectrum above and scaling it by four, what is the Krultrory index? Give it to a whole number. 118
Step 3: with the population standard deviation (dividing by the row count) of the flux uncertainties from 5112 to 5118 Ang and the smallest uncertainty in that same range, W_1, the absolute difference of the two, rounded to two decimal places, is 0.72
